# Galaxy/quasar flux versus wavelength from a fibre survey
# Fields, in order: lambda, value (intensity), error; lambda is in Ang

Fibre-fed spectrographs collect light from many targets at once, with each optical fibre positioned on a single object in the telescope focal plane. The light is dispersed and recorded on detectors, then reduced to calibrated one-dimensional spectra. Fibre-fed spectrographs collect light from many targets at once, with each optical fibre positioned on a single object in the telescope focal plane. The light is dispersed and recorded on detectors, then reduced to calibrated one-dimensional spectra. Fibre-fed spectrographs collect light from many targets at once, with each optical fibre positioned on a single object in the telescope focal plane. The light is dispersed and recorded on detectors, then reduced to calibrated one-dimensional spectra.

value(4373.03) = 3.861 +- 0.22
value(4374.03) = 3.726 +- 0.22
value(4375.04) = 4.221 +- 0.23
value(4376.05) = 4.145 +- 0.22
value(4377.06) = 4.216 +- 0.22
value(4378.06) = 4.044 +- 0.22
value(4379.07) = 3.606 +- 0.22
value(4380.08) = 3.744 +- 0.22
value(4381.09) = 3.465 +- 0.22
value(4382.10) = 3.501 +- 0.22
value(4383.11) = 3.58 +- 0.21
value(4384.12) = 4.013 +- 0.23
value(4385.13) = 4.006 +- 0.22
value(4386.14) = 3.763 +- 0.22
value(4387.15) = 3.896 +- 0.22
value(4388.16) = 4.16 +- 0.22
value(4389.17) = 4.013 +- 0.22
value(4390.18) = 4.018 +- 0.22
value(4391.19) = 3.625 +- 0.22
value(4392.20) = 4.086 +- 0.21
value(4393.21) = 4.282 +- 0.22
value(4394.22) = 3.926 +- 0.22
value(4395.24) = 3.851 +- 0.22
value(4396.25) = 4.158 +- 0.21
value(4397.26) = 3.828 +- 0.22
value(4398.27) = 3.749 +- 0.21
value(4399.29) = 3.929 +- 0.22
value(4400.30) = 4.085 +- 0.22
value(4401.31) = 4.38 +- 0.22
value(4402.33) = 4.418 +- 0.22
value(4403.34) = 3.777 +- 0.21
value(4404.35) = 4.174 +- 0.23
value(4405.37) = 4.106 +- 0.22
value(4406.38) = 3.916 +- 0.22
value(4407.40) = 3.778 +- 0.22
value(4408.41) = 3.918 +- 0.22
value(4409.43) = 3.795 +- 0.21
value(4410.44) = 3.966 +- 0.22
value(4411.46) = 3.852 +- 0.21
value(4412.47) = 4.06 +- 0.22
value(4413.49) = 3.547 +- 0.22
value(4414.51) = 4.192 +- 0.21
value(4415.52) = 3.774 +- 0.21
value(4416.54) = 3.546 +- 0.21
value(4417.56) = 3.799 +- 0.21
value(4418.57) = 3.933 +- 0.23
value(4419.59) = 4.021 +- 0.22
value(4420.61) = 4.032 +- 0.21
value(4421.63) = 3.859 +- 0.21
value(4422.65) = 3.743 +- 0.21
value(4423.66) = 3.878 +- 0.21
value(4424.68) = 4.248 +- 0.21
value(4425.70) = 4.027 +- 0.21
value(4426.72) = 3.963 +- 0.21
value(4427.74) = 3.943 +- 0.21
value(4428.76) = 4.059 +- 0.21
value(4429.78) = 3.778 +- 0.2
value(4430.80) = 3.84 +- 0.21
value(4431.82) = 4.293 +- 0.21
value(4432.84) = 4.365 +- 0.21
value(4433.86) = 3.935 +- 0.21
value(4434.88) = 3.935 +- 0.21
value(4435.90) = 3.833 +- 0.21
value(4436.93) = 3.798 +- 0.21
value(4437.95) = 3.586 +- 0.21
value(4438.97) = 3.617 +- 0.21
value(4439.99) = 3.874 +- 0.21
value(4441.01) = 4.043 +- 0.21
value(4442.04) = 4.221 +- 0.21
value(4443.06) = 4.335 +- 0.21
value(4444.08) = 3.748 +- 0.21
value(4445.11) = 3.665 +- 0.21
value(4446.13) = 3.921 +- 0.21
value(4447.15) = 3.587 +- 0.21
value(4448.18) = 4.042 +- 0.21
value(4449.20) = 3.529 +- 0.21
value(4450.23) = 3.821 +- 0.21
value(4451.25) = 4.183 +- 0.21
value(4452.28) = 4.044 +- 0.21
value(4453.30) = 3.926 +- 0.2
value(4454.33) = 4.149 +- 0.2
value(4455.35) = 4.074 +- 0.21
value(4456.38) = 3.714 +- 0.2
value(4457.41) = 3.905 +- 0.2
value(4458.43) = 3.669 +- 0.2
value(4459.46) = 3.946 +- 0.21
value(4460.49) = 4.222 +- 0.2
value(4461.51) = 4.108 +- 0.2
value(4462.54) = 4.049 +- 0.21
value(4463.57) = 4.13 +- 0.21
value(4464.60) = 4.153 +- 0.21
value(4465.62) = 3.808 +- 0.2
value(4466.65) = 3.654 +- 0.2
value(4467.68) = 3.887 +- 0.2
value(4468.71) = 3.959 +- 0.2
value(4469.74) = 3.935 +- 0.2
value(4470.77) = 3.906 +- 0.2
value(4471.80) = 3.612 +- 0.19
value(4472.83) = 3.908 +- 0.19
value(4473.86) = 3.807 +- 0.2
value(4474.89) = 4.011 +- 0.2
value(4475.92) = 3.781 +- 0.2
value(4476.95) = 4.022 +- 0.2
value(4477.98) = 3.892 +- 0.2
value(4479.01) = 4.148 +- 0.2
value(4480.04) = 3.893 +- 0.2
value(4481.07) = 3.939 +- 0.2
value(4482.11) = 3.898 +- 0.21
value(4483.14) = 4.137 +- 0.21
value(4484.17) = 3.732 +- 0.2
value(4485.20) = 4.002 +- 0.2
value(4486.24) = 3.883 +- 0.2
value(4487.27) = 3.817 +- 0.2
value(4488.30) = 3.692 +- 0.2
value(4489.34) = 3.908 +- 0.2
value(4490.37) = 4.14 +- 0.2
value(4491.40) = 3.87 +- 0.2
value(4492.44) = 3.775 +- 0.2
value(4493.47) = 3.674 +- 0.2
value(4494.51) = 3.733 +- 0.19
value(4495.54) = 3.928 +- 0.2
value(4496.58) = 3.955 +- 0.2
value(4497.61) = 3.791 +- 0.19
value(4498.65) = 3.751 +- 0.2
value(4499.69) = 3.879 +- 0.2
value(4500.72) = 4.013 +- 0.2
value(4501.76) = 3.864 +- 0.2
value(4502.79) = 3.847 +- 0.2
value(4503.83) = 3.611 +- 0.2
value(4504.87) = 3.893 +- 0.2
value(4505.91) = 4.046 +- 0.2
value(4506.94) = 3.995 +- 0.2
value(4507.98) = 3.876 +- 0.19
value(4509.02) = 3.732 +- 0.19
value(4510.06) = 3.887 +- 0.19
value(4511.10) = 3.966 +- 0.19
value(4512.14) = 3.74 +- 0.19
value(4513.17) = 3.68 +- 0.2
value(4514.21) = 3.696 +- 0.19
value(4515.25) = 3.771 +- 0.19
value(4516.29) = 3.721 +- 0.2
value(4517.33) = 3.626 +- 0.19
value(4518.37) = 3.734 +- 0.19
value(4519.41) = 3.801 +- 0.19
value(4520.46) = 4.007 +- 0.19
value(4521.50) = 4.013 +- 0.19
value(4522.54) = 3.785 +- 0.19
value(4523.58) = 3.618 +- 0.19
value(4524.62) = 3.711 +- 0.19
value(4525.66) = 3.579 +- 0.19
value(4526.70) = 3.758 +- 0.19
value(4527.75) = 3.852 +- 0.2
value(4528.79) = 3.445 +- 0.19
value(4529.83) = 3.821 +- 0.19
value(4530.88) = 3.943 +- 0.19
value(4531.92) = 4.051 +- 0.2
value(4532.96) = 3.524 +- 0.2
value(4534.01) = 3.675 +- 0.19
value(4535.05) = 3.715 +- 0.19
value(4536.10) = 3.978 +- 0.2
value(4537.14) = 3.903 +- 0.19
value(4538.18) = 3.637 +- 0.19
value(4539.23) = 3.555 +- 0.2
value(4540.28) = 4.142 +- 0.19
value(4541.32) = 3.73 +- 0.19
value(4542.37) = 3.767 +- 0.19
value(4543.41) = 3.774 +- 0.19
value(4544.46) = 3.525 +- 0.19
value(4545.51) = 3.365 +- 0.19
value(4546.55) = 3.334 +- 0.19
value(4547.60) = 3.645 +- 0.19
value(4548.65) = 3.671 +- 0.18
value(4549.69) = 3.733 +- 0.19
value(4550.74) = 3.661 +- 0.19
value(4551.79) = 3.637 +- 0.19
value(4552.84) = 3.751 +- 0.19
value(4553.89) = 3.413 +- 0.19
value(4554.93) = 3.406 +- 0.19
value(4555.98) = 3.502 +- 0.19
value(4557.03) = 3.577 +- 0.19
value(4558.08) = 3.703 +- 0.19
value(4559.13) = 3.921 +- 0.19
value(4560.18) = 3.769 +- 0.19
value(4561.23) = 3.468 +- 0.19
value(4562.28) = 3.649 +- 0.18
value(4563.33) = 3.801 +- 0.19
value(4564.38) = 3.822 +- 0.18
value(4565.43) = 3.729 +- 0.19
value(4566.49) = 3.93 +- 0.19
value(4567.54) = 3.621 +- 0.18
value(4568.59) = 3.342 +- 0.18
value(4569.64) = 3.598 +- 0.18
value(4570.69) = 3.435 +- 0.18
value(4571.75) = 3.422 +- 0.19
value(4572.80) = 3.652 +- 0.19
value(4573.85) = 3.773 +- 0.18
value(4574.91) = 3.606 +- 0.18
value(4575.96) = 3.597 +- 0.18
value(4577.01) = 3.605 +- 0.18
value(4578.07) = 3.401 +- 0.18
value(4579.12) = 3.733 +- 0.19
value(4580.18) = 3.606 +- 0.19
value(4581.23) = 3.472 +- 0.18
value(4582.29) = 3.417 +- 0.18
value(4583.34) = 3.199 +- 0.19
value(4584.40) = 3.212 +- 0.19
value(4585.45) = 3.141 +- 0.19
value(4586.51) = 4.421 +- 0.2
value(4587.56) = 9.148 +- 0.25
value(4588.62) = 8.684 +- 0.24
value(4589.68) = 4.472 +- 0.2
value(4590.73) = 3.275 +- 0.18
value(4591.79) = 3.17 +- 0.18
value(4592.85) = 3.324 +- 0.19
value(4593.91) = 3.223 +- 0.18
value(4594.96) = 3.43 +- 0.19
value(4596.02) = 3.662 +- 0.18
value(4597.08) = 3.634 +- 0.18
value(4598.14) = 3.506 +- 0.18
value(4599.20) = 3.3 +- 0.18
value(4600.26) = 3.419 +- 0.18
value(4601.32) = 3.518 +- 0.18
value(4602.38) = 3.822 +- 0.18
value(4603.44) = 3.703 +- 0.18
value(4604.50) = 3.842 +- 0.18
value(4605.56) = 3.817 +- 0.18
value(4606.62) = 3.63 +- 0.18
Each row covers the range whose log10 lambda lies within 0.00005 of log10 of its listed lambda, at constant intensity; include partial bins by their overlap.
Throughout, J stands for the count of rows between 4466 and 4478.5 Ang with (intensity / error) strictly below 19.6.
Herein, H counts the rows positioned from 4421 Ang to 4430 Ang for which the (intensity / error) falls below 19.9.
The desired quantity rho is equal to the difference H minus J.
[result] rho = 1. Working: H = 8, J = 7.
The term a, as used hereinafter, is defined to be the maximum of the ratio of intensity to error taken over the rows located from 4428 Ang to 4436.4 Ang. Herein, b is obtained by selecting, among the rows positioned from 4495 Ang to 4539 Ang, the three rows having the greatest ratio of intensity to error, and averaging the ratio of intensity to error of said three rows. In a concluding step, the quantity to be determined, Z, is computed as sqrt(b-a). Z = 0.49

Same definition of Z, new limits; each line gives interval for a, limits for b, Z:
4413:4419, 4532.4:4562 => 1.02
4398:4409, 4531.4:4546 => 0.89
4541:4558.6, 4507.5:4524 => 0.80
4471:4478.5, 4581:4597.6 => 3.34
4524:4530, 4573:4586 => 0.48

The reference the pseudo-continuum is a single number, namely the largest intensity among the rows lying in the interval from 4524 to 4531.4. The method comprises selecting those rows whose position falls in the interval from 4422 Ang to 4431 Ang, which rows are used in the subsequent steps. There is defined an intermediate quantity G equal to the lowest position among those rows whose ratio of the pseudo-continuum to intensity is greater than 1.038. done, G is 4422.65 Ang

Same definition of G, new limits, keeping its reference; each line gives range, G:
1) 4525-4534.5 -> 4525.66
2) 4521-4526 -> 4522.54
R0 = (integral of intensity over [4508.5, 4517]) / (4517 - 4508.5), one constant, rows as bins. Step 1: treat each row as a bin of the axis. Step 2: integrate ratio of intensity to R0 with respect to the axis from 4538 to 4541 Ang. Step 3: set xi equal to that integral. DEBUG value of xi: 3.01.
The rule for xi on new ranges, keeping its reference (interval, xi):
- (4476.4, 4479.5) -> 3.30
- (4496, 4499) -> 3.05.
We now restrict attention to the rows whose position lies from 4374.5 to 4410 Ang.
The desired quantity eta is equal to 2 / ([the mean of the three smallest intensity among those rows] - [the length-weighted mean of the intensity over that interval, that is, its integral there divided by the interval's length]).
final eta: -4.6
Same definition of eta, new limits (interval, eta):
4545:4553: -13.4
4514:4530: -10.1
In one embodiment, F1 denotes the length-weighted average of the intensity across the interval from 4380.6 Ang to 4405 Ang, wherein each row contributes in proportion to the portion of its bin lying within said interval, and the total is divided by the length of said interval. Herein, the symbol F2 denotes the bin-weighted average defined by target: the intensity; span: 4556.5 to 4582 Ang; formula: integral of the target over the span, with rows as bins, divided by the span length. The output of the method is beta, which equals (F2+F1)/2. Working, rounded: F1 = 3.95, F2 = 3.63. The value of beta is 3.789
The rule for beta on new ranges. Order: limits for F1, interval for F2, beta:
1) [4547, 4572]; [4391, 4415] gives 3.807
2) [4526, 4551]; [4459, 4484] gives 3.832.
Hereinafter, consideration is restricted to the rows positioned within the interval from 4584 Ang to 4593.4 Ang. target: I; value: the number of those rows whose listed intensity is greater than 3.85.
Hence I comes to 4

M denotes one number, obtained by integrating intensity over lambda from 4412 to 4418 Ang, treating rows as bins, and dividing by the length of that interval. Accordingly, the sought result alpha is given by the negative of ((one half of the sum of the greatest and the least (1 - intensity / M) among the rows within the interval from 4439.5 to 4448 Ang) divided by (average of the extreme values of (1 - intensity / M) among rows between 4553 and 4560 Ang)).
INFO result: 0.98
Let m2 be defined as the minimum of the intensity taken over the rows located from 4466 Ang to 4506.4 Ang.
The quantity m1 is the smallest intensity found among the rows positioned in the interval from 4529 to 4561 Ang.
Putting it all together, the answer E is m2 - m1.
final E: 0.28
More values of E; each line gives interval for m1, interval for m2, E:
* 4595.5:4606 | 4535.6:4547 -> 0.03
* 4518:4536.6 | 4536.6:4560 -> -0.11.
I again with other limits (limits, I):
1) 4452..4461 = 7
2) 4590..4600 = 0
